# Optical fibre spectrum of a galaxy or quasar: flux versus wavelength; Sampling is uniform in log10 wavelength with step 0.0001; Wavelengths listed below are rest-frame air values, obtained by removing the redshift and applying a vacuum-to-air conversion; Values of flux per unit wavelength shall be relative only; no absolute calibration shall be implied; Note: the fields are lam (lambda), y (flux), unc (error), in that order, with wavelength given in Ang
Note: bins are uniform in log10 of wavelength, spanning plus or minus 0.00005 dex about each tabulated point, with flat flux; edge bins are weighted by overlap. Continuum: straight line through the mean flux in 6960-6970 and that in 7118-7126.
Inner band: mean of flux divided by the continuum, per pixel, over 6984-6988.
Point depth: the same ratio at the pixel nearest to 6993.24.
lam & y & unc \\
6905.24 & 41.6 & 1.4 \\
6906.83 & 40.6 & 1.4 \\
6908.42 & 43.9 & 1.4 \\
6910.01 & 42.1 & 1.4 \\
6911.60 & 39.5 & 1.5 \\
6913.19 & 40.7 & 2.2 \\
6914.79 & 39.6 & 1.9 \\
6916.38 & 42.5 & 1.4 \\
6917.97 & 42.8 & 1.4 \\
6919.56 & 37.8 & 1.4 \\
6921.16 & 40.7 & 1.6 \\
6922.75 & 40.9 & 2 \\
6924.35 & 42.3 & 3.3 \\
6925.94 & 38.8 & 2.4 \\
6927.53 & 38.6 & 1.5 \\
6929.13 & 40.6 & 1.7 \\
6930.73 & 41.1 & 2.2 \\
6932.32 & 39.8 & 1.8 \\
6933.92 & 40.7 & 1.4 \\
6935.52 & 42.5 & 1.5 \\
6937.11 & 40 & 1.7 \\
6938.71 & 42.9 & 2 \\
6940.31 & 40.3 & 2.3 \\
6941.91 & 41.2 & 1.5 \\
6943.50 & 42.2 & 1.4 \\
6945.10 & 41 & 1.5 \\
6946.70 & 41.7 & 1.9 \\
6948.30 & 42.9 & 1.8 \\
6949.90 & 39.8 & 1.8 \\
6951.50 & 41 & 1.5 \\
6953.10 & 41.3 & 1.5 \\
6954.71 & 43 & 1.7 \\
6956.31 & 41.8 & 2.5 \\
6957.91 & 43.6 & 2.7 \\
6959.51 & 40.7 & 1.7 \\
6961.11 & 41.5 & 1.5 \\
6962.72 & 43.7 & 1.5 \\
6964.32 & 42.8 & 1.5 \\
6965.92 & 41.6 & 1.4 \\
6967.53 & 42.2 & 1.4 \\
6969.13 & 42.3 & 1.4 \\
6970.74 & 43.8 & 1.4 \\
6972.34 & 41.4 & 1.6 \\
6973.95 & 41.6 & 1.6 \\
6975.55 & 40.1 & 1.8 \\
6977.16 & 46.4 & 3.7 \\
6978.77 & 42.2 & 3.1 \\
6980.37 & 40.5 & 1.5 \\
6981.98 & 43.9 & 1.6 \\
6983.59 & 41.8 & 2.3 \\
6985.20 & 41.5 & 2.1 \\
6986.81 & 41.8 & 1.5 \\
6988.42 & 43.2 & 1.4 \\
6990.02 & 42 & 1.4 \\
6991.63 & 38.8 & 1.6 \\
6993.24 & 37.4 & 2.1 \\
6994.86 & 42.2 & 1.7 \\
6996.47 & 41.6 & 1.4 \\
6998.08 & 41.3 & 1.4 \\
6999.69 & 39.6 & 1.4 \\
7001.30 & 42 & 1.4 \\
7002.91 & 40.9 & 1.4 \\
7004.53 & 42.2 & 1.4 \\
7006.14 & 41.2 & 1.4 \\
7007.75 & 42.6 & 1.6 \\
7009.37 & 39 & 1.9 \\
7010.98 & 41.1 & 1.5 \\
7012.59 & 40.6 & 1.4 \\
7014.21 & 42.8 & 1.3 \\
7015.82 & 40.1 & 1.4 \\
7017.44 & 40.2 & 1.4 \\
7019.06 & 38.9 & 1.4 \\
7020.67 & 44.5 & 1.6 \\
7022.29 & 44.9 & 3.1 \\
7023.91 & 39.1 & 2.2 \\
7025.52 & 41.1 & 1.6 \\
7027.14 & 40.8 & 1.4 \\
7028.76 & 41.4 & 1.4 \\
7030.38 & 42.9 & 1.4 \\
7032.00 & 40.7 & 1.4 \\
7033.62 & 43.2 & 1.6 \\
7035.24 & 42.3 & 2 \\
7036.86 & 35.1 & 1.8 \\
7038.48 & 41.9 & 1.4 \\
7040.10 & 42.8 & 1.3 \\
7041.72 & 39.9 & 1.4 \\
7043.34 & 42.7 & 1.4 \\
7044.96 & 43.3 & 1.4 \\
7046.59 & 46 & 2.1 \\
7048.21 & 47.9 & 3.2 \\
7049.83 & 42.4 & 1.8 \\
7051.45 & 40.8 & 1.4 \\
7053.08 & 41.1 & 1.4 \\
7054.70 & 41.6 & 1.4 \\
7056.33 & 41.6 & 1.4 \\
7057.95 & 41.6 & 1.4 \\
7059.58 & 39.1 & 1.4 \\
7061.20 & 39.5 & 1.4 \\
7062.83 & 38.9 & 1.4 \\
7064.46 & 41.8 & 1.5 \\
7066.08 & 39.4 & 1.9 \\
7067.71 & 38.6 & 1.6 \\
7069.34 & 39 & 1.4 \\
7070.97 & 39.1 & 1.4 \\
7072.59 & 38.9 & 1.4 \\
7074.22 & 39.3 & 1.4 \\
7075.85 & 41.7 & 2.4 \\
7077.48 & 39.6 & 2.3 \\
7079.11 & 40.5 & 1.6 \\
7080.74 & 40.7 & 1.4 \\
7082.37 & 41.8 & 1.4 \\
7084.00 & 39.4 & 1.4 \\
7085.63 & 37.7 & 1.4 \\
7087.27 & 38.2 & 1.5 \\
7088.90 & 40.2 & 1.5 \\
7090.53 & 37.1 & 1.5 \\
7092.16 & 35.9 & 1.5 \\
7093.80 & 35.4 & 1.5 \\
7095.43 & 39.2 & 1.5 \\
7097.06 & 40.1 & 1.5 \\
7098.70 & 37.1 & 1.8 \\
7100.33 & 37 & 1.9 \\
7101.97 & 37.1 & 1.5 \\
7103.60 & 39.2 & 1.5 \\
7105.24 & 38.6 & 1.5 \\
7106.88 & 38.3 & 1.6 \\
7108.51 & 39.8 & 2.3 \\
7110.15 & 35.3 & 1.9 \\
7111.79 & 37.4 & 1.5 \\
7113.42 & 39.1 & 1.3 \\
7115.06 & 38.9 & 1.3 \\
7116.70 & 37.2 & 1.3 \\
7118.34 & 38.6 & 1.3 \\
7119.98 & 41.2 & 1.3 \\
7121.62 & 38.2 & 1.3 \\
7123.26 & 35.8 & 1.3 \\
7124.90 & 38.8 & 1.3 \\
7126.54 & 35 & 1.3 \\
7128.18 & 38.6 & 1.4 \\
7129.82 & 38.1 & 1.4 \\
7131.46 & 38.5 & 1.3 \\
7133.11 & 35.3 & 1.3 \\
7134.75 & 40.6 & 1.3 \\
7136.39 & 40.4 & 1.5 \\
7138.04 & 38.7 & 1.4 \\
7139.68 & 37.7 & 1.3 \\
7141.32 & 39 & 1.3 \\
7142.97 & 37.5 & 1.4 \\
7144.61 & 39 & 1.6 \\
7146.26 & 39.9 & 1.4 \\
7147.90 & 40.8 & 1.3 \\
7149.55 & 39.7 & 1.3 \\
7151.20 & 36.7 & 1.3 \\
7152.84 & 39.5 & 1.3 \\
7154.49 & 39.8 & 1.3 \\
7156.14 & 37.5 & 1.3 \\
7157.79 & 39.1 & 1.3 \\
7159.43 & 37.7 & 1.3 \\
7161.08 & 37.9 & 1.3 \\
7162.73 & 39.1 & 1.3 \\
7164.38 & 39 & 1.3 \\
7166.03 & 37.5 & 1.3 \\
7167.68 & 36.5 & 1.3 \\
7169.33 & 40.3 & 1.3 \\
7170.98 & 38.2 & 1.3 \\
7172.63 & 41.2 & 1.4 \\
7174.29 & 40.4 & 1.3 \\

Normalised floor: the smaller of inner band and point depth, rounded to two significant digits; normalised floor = 0.90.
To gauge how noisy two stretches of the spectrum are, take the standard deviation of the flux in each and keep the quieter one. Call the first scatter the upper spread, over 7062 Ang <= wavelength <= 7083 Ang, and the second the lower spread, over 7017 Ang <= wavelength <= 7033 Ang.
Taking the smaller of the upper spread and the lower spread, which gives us 1.2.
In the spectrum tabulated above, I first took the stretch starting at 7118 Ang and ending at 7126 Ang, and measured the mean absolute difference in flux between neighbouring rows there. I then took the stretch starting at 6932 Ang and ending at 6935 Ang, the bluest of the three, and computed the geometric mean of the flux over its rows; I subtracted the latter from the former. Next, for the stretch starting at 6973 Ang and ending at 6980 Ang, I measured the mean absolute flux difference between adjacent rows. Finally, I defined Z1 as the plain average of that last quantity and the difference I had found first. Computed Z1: -16.7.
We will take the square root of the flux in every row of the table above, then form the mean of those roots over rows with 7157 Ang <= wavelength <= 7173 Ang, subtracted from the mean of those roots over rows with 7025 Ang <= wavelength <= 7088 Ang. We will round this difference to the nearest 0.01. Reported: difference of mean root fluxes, 0.18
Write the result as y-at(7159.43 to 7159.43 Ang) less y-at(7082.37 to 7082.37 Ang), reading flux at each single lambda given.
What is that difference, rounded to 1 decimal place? -4.1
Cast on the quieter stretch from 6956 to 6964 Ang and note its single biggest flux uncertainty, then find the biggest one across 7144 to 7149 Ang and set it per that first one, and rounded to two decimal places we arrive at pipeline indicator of 0.59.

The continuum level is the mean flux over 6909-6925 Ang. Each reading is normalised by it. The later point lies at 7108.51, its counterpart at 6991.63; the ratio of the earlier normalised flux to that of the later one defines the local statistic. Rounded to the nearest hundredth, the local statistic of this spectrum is 0.97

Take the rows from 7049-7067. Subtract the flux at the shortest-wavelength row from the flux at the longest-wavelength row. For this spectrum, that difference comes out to -3.0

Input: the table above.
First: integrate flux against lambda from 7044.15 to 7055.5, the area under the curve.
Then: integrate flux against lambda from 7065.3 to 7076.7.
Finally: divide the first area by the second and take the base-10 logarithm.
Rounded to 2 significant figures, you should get 0.039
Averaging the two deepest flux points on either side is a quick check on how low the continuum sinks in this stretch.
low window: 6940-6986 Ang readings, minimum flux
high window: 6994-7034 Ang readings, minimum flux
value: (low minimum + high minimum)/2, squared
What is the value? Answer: 1548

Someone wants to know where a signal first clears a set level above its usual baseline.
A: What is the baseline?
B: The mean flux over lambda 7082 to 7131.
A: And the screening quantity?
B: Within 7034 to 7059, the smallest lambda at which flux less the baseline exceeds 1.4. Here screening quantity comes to 7035.24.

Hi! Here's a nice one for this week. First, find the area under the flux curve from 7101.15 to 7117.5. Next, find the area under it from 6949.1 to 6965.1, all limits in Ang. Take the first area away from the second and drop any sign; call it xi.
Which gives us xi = 48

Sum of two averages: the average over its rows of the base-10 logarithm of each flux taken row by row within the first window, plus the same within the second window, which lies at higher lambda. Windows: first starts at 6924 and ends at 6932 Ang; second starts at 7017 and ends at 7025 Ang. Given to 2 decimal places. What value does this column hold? 3.22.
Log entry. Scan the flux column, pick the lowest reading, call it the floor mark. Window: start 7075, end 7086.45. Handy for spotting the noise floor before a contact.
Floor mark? 37.7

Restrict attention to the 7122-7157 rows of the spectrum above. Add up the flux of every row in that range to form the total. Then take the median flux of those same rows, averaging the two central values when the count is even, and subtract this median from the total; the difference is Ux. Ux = 768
